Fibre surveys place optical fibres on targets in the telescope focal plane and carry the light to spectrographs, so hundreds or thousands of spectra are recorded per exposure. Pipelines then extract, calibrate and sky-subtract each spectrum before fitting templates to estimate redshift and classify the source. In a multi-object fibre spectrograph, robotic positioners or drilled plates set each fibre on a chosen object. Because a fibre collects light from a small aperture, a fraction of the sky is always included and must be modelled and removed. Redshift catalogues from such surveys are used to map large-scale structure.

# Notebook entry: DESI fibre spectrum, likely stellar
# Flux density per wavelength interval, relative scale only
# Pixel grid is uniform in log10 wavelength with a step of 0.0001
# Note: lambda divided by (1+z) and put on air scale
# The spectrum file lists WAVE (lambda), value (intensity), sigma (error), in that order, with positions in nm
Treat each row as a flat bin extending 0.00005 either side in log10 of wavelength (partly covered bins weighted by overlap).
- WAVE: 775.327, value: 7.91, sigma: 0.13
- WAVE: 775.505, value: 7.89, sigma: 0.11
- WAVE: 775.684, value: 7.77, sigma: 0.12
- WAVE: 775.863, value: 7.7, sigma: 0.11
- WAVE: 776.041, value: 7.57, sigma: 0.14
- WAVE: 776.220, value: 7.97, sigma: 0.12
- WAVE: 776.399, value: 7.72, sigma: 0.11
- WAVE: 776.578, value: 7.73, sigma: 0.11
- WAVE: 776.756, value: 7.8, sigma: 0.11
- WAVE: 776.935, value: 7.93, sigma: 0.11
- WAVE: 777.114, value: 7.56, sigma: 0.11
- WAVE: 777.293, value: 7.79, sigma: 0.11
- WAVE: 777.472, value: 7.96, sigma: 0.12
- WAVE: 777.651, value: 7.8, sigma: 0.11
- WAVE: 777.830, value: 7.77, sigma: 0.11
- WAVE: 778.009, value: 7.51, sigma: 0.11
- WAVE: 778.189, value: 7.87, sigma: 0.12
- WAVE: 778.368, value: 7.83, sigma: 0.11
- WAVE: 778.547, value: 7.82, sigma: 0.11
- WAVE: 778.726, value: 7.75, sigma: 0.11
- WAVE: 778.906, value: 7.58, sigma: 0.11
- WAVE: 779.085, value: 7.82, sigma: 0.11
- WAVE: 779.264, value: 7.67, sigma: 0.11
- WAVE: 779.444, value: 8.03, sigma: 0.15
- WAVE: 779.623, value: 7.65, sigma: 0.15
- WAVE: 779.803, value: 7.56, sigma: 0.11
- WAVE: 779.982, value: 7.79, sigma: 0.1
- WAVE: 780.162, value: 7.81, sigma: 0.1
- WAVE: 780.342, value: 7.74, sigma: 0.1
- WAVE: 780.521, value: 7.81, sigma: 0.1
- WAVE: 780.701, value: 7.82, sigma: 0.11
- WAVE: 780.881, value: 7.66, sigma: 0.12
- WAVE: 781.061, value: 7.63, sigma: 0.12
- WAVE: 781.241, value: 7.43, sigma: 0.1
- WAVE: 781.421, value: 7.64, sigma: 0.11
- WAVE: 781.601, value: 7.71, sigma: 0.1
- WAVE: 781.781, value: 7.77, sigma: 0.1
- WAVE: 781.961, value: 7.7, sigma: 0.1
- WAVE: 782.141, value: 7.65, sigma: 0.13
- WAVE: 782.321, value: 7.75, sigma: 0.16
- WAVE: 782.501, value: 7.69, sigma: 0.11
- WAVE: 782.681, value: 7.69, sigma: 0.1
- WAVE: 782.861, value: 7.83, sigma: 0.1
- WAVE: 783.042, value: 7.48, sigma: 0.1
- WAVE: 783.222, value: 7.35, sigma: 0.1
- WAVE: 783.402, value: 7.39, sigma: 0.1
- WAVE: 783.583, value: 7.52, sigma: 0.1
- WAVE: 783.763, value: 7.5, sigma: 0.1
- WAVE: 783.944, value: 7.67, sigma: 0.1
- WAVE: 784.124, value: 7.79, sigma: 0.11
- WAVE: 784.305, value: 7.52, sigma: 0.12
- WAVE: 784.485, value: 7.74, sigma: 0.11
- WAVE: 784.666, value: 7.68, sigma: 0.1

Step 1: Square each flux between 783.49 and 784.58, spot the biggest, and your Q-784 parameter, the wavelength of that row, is 784.124 nm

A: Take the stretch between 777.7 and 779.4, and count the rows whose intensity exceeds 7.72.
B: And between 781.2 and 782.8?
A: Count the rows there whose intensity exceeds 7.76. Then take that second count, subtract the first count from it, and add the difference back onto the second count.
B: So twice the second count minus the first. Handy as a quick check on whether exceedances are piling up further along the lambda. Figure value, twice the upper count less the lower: -4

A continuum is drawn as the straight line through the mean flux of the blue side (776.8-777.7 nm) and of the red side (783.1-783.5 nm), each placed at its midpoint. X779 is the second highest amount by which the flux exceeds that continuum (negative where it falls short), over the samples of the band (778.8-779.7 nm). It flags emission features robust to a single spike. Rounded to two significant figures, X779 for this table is 0.14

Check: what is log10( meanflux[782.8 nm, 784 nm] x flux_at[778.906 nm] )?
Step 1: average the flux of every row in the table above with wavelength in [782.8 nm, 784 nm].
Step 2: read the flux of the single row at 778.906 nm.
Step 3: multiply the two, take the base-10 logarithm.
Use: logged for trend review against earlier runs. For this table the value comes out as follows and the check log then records 1.76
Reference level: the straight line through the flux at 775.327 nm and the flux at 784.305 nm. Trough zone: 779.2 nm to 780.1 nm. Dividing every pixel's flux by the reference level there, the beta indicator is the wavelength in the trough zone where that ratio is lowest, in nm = 779.803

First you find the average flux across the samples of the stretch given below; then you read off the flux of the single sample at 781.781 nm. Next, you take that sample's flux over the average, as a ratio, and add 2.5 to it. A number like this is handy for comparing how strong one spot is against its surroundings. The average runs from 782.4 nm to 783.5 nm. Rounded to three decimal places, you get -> 3.526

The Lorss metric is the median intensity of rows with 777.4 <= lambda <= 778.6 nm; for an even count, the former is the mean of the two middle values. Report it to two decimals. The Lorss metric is 7.82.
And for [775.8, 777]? 7.73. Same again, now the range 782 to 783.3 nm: 7.69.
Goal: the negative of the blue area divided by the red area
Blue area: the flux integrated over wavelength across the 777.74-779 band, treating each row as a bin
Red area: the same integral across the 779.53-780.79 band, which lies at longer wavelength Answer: -1.00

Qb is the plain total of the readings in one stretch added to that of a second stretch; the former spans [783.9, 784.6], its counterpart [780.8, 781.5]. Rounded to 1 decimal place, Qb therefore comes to 61.1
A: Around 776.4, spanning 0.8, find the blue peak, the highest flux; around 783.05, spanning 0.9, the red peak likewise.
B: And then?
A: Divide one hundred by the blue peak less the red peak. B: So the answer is 714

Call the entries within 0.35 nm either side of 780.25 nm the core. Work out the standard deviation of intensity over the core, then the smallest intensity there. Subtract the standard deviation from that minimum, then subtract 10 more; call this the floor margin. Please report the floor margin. -2.29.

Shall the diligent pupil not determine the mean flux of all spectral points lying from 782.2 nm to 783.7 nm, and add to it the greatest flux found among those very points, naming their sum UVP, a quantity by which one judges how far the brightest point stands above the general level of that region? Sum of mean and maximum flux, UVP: 15.42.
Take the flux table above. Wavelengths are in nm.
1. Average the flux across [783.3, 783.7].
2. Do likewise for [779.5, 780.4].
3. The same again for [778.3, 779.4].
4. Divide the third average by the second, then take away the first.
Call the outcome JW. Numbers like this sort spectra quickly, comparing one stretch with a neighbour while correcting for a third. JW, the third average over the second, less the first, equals -6.45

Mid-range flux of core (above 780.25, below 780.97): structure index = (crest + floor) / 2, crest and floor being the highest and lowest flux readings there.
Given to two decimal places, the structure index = 7.74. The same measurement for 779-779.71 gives 7.84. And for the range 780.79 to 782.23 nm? 7.60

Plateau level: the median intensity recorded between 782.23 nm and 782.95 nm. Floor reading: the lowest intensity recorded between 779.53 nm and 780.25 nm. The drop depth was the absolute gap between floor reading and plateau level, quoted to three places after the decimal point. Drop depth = 0.160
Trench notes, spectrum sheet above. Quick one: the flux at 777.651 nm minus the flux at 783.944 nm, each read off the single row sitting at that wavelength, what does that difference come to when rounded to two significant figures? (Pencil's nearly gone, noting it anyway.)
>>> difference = 0.13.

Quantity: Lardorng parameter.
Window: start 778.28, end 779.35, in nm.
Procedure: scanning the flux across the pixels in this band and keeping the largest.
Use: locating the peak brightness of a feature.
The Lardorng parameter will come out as 7.83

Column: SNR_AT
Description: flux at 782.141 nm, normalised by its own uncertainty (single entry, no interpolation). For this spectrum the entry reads 58.8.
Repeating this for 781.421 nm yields 69.5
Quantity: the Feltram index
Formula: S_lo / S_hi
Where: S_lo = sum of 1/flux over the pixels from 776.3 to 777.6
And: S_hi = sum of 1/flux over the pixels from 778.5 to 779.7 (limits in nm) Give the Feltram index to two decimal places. 1.00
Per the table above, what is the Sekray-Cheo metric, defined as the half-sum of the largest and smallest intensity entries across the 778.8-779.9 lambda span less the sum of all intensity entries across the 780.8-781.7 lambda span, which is -30.3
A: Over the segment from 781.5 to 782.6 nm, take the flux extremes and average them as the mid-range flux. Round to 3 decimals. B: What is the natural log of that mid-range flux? 2.043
